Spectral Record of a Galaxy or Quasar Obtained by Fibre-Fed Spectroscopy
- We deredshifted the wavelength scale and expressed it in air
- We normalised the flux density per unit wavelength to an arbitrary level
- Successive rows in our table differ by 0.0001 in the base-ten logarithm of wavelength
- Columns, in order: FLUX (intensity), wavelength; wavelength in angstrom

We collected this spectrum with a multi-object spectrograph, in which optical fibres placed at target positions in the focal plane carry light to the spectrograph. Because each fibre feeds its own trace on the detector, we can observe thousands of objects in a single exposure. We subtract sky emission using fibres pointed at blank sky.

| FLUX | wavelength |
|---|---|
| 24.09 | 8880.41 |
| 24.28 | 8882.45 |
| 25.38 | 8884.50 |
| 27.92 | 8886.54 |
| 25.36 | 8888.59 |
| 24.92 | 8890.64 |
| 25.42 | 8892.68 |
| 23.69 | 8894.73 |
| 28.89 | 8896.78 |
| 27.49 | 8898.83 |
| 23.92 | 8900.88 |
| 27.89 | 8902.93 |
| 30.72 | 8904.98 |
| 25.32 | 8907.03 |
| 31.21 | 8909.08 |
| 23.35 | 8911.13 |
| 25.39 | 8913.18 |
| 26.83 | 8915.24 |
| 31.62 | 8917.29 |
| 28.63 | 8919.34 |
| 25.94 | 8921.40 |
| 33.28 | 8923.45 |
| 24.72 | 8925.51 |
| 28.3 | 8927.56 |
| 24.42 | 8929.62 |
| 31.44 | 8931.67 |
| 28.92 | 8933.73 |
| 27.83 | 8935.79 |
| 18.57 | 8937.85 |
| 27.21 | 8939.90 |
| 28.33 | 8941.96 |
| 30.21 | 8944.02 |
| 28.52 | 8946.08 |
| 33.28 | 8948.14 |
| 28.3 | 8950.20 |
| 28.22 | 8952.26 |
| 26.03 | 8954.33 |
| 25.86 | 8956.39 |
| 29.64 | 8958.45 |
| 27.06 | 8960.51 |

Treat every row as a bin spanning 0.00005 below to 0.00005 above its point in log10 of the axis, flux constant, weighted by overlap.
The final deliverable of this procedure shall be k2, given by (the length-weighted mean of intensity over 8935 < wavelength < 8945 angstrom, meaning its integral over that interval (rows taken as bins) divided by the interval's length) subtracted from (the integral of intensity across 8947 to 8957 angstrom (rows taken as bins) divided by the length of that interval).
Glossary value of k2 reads 2.0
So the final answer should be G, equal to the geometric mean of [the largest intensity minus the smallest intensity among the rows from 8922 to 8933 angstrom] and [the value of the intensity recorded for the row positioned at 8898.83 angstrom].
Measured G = 15.6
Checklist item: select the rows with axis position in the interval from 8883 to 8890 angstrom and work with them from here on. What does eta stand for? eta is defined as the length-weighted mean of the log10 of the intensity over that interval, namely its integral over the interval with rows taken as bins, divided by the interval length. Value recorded 1.41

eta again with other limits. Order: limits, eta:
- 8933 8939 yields 1.39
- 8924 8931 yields 1.42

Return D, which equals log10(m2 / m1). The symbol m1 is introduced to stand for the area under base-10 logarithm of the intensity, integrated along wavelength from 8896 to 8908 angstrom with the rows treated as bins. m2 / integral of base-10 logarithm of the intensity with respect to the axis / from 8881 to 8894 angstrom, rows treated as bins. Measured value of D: 0.03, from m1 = 17.2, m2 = 18.3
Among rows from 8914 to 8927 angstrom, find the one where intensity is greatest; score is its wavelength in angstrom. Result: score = 8923.45 angstrom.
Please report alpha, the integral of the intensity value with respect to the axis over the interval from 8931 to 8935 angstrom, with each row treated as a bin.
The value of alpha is 120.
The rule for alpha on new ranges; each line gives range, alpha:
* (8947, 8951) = 124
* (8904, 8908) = 112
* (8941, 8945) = 117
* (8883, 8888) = 132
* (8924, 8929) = 135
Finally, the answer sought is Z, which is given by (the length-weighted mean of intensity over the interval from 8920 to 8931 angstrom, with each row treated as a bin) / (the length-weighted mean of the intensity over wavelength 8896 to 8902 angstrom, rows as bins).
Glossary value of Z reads 1.03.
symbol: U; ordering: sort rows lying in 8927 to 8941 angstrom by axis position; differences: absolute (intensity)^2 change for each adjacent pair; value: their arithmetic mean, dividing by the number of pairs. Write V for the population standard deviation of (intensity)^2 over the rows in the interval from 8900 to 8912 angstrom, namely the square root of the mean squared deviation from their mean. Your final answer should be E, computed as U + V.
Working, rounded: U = 273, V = 170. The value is 443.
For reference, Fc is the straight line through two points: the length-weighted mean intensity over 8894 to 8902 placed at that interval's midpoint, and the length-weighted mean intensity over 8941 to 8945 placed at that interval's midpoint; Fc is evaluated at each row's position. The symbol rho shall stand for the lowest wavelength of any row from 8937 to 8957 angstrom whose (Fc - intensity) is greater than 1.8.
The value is 8937.85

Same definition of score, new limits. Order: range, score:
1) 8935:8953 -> 8948.14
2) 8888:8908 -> 8904.98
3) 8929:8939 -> 8931.67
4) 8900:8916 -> 8909.08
